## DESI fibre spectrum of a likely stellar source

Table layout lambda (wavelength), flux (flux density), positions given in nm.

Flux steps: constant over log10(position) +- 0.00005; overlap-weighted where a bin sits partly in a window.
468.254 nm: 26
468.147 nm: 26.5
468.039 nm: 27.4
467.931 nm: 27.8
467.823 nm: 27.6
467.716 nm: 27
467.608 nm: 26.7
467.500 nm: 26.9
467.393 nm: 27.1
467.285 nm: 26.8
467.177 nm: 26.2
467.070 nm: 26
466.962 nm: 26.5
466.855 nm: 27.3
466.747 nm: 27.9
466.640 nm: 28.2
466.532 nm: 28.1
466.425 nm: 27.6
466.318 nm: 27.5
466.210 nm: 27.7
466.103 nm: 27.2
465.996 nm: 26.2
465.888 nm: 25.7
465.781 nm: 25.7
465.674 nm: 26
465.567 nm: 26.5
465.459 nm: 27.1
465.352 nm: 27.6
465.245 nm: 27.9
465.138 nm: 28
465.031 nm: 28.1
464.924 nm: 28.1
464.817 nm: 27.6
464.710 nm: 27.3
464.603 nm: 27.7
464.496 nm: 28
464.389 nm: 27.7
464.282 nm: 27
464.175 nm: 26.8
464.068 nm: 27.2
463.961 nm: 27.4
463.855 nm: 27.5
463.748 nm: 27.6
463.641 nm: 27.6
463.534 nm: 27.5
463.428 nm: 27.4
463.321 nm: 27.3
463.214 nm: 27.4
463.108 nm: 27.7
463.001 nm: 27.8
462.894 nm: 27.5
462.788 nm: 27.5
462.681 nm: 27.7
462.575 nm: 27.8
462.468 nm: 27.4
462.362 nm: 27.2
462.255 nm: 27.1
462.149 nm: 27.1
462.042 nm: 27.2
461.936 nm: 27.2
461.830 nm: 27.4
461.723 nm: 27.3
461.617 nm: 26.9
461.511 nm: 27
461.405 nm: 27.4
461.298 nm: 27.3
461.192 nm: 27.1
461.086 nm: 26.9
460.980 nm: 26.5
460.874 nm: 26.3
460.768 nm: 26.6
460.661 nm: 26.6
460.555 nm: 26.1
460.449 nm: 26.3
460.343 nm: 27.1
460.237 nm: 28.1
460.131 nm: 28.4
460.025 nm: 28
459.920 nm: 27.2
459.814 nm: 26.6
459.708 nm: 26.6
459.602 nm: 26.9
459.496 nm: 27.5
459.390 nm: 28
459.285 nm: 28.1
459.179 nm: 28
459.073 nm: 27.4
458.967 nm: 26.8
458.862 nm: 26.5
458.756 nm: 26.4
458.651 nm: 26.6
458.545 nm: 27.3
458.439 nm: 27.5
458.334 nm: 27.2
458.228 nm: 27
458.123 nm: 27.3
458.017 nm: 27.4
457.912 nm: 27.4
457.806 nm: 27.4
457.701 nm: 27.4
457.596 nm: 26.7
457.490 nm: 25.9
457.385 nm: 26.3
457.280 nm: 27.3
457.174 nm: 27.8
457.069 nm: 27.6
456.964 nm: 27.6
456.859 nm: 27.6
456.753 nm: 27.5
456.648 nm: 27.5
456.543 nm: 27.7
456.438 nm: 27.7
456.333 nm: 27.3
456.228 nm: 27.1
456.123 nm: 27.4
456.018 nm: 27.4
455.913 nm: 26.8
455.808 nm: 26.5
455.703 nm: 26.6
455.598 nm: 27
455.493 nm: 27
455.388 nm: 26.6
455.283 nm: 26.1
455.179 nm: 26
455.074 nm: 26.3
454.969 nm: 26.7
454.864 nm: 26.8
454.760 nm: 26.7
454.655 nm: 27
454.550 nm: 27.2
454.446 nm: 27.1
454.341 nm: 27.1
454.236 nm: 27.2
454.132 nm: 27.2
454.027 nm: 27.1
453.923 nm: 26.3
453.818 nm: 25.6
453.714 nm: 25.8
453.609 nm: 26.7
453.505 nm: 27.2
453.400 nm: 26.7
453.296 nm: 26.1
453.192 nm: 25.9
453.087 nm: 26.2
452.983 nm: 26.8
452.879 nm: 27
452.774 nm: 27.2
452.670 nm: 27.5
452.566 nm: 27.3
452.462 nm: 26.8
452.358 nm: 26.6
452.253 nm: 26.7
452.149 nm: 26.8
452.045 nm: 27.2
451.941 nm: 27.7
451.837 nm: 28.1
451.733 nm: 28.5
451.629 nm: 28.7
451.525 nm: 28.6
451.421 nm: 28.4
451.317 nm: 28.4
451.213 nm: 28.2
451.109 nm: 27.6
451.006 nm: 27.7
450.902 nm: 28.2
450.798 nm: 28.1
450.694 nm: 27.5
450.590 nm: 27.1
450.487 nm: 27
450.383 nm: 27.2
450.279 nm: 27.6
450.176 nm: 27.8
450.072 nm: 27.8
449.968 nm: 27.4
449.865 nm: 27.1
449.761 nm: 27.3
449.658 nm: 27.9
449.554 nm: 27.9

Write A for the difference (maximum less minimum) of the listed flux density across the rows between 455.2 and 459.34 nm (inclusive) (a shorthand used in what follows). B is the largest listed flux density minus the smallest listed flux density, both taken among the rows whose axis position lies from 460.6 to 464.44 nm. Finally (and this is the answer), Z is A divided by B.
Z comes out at 1.5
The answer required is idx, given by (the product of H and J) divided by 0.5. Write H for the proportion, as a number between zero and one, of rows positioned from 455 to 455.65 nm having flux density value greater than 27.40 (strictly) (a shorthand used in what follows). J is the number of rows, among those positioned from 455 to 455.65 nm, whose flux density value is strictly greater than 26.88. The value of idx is 0.0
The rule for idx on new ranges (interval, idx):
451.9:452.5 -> 0.7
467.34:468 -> 3.3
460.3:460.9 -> 0.0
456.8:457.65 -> 5.0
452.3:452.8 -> 1.2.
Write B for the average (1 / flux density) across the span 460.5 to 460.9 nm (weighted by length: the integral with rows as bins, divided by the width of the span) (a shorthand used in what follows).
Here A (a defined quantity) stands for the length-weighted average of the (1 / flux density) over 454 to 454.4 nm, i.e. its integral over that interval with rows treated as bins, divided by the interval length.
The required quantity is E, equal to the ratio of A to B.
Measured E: 0.97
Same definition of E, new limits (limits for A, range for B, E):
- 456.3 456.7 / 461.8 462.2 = 0.99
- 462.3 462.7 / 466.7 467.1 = 0.98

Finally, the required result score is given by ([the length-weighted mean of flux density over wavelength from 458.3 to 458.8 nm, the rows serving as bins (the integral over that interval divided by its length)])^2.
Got 730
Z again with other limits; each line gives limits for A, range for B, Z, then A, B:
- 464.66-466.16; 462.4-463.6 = 4.8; 2.40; 0.5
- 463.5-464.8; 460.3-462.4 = 0.9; 1.20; 1.3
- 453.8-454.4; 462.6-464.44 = 1.6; 1.60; 1.0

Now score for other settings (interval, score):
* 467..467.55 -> 707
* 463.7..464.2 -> 748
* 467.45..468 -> 739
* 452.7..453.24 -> 709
